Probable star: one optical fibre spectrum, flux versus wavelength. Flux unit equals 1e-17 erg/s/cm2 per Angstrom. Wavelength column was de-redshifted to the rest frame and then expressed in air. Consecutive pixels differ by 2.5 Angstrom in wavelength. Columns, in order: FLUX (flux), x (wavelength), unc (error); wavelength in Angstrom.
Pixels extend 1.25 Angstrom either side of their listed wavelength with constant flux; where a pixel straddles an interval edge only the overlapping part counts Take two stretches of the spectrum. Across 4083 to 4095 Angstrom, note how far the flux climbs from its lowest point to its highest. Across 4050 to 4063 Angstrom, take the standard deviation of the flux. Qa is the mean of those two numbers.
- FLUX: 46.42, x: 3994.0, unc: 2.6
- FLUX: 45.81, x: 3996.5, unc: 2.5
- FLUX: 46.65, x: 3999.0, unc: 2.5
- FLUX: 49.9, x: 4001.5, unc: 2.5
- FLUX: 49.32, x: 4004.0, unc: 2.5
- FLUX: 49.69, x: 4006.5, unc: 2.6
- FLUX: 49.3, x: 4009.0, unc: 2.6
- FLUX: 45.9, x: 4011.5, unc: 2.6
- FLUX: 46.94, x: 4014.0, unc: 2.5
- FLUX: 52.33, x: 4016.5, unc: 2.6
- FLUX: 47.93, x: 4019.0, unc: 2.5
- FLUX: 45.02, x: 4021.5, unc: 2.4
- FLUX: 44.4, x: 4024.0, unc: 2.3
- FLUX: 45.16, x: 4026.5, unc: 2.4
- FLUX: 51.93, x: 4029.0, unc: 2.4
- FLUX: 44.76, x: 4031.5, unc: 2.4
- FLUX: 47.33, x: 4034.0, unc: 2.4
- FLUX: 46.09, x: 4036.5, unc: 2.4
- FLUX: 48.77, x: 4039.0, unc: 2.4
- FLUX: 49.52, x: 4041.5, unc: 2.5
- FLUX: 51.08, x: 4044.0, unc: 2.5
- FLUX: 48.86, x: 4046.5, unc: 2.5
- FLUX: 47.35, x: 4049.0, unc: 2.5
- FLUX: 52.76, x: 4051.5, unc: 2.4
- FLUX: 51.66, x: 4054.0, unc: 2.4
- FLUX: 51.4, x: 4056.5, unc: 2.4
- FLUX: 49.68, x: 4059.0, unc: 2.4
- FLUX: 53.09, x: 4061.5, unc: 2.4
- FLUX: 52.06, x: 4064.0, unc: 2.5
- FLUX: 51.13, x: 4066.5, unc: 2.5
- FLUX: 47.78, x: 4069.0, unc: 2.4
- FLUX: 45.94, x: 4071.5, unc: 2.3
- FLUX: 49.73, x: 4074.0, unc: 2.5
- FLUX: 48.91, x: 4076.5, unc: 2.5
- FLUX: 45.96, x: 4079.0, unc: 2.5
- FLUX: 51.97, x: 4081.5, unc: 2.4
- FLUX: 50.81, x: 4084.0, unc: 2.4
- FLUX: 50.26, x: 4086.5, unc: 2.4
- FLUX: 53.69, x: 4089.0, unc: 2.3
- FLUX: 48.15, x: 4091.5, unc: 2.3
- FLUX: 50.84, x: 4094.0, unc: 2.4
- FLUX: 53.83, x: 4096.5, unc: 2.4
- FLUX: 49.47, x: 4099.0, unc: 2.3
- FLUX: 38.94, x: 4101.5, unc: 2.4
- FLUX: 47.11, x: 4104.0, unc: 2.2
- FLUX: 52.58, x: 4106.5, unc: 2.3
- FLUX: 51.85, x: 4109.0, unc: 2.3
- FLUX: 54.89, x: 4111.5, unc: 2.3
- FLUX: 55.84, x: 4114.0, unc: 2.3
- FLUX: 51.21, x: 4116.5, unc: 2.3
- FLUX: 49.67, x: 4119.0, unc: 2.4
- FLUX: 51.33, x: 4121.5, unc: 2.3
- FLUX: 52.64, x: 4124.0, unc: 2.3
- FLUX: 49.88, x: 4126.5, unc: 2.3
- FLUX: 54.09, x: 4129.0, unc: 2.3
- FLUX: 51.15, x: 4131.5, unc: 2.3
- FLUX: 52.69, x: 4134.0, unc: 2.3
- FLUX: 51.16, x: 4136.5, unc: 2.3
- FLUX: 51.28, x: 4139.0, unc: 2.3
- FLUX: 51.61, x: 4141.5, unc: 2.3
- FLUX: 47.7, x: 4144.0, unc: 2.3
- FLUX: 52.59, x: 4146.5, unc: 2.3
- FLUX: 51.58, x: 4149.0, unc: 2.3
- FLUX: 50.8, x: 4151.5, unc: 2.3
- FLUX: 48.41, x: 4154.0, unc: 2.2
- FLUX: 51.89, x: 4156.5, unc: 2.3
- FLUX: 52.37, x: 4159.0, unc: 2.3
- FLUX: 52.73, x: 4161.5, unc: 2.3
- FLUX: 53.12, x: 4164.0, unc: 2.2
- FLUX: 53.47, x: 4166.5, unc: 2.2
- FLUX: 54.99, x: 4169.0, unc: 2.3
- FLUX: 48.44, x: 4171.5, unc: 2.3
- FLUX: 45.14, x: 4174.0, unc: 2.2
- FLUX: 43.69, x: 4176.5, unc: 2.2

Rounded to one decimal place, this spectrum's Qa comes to 3.4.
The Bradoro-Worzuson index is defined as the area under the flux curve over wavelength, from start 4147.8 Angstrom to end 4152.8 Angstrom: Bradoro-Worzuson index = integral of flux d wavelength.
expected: 256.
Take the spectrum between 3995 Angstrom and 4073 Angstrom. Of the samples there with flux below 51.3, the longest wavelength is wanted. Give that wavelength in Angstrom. 4071.5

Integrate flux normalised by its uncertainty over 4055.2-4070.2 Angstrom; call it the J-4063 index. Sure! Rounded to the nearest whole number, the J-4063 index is 314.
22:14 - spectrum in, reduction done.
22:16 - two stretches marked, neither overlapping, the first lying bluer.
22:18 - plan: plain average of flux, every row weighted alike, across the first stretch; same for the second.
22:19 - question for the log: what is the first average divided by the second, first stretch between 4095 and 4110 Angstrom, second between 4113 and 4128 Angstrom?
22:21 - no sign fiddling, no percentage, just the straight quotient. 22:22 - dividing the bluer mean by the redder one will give 0.95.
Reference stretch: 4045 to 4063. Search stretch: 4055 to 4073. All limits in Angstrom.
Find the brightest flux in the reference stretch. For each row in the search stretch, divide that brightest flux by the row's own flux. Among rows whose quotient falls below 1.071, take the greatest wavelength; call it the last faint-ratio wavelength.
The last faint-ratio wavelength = 4066.5 Angstrom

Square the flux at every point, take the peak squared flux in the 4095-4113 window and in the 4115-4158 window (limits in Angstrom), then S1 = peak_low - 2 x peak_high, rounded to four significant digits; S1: -2839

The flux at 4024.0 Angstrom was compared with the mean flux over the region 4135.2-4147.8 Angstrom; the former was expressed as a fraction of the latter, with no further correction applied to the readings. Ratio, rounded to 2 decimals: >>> 0.87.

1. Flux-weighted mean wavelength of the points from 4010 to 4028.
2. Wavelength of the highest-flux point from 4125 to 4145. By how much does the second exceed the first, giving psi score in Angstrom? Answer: 110.1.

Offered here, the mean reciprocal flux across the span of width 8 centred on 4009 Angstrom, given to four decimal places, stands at 0.0207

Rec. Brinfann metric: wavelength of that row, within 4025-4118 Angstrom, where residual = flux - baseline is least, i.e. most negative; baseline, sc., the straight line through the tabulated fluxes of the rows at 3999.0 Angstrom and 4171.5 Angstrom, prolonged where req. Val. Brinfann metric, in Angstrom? 4101.5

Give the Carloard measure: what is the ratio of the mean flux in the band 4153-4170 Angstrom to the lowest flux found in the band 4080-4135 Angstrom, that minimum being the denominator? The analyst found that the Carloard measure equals 1.35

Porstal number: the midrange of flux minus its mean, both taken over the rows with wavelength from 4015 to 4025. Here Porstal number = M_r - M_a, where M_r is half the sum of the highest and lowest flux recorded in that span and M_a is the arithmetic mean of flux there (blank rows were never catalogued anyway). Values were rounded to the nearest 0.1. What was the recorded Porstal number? 0.9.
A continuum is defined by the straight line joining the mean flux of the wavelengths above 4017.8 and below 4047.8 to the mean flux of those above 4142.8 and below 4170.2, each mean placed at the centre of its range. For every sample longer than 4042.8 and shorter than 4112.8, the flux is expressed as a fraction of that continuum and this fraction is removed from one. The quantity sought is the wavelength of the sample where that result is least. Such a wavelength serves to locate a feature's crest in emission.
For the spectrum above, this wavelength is 4051.5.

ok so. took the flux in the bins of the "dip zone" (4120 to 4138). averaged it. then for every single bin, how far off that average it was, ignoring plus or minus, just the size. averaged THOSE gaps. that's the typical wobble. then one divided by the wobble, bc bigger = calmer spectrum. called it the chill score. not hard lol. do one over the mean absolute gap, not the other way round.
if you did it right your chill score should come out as 0.90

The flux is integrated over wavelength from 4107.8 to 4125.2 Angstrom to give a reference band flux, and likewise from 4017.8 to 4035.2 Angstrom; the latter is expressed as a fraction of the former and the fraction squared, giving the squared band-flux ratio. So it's 0.79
